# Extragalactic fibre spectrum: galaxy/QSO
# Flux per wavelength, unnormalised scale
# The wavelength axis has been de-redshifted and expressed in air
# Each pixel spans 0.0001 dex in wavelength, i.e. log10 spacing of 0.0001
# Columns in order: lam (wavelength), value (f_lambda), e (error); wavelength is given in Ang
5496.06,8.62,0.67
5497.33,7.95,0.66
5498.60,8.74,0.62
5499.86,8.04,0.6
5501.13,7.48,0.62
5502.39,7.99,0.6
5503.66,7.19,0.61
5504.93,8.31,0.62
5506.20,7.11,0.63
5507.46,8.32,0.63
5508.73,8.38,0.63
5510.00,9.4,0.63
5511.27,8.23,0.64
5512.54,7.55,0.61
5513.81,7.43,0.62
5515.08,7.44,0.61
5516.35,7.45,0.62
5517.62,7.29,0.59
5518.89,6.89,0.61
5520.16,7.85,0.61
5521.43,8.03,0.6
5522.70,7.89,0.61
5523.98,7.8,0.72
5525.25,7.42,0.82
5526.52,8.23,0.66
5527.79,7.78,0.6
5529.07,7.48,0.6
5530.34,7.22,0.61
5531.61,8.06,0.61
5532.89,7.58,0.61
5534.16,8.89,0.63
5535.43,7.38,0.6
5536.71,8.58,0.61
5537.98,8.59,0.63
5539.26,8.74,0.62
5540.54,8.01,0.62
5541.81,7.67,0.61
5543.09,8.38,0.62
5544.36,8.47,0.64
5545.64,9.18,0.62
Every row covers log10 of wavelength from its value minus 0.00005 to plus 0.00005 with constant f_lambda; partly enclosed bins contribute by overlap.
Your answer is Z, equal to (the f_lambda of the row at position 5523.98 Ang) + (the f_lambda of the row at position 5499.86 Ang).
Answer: 15.8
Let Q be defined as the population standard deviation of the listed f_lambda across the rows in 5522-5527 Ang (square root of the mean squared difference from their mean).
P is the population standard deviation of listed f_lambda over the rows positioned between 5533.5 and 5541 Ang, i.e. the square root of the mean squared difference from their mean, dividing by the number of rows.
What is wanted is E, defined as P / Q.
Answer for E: 1.8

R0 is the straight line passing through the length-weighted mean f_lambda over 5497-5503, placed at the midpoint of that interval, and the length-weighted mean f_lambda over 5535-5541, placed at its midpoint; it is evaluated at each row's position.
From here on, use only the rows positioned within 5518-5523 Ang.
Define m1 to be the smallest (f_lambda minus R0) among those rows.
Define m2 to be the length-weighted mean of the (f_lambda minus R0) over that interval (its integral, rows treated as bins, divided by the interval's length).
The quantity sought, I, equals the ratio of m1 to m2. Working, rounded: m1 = -1.28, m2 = -0.55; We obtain 2.3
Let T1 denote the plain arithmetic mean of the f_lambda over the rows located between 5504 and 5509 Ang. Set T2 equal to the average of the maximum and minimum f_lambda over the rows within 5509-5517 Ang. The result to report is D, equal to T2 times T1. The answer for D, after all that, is 67.6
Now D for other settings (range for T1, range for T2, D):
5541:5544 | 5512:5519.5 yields 57.9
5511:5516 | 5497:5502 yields 62.1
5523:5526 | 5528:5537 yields 61.3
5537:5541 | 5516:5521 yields 62.3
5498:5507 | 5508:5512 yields 69.1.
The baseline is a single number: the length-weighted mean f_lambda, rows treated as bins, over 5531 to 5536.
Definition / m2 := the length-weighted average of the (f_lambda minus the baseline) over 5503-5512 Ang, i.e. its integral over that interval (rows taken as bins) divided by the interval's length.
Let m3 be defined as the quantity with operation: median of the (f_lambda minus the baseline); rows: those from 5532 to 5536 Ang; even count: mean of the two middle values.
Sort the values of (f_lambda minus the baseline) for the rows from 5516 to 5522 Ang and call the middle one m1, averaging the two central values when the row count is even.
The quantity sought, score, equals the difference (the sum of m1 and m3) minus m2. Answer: -1.1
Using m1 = -0.54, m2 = 0.1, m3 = -0.4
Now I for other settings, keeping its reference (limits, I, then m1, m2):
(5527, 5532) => 1.7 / -1.02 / -0.60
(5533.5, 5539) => -8.2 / -0.89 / 0.11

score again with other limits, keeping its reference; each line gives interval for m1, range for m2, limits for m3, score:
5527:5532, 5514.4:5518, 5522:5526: 0.0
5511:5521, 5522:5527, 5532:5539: 0.2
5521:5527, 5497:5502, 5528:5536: -0.6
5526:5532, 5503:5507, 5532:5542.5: 0.5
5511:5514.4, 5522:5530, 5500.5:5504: -0.7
